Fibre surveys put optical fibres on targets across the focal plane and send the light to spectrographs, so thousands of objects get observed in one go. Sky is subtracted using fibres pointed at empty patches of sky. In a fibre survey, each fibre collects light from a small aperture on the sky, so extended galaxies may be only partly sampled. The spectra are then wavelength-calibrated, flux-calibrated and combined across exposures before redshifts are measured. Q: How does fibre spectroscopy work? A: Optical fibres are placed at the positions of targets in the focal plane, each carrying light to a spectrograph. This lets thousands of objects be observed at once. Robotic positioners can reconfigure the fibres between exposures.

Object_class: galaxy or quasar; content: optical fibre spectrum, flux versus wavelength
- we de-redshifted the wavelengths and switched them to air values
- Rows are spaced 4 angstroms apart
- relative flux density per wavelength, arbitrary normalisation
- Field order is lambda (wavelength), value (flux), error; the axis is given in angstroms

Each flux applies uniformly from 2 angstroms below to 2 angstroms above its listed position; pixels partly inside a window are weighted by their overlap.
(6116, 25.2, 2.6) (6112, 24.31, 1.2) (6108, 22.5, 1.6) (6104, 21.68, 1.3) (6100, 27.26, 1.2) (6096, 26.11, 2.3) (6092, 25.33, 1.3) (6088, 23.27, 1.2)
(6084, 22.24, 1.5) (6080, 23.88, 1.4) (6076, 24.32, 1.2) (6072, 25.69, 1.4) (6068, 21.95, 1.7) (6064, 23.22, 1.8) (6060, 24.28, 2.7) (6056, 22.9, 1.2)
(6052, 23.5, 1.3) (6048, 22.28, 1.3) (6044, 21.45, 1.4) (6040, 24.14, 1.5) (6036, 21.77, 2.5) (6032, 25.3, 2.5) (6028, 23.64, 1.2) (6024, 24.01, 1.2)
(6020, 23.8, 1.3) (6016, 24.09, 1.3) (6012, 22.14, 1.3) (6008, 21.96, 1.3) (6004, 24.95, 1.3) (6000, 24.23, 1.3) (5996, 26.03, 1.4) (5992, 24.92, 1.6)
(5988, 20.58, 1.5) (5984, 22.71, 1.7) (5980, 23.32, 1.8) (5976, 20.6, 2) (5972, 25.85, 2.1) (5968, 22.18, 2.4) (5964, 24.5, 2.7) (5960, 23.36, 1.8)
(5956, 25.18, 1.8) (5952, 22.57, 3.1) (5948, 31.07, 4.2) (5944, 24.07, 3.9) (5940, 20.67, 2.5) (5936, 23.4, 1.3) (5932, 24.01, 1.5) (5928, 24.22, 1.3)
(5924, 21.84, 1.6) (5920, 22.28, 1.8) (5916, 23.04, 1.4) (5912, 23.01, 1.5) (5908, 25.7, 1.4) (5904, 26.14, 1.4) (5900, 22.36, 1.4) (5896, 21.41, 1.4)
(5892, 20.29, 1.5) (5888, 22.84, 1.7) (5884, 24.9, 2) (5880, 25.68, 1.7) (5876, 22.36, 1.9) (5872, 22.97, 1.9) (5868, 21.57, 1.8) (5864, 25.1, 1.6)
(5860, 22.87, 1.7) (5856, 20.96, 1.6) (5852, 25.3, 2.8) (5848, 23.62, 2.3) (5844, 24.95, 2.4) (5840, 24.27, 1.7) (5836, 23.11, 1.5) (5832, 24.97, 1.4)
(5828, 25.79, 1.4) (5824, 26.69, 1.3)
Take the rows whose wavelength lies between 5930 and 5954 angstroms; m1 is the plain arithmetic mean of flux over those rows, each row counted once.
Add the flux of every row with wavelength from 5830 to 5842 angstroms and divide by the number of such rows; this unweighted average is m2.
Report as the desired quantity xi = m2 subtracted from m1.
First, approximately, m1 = 24.3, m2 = 24.1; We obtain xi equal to 0.2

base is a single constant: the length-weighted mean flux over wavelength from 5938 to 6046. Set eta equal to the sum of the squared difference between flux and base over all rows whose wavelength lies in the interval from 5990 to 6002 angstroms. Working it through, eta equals 7.4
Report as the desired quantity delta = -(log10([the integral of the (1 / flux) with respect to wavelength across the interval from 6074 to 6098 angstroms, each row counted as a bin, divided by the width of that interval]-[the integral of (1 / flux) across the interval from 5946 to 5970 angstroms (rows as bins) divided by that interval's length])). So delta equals 3.20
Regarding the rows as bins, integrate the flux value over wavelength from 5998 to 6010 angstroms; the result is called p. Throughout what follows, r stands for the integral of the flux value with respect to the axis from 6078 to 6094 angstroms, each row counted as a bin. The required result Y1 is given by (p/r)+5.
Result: 5.75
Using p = 285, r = 379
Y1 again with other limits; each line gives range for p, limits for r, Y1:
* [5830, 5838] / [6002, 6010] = 6.02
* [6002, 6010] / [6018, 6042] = 5.33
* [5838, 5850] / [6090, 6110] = 5.59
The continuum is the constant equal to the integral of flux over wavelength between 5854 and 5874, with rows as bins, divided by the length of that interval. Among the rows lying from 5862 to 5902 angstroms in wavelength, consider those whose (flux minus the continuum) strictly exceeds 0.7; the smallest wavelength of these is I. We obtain 5864 angstroms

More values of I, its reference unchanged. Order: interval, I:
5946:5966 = 5948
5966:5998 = 5972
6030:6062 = 6032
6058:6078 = 6060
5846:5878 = 5848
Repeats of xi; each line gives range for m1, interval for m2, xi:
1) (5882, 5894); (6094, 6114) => -1.7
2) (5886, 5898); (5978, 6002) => -2.1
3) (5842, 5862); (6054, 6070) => 0.5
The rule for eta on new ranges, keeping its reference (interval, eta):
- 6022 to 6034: 2.8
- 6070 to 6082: 4.5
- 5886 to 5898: 17.2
